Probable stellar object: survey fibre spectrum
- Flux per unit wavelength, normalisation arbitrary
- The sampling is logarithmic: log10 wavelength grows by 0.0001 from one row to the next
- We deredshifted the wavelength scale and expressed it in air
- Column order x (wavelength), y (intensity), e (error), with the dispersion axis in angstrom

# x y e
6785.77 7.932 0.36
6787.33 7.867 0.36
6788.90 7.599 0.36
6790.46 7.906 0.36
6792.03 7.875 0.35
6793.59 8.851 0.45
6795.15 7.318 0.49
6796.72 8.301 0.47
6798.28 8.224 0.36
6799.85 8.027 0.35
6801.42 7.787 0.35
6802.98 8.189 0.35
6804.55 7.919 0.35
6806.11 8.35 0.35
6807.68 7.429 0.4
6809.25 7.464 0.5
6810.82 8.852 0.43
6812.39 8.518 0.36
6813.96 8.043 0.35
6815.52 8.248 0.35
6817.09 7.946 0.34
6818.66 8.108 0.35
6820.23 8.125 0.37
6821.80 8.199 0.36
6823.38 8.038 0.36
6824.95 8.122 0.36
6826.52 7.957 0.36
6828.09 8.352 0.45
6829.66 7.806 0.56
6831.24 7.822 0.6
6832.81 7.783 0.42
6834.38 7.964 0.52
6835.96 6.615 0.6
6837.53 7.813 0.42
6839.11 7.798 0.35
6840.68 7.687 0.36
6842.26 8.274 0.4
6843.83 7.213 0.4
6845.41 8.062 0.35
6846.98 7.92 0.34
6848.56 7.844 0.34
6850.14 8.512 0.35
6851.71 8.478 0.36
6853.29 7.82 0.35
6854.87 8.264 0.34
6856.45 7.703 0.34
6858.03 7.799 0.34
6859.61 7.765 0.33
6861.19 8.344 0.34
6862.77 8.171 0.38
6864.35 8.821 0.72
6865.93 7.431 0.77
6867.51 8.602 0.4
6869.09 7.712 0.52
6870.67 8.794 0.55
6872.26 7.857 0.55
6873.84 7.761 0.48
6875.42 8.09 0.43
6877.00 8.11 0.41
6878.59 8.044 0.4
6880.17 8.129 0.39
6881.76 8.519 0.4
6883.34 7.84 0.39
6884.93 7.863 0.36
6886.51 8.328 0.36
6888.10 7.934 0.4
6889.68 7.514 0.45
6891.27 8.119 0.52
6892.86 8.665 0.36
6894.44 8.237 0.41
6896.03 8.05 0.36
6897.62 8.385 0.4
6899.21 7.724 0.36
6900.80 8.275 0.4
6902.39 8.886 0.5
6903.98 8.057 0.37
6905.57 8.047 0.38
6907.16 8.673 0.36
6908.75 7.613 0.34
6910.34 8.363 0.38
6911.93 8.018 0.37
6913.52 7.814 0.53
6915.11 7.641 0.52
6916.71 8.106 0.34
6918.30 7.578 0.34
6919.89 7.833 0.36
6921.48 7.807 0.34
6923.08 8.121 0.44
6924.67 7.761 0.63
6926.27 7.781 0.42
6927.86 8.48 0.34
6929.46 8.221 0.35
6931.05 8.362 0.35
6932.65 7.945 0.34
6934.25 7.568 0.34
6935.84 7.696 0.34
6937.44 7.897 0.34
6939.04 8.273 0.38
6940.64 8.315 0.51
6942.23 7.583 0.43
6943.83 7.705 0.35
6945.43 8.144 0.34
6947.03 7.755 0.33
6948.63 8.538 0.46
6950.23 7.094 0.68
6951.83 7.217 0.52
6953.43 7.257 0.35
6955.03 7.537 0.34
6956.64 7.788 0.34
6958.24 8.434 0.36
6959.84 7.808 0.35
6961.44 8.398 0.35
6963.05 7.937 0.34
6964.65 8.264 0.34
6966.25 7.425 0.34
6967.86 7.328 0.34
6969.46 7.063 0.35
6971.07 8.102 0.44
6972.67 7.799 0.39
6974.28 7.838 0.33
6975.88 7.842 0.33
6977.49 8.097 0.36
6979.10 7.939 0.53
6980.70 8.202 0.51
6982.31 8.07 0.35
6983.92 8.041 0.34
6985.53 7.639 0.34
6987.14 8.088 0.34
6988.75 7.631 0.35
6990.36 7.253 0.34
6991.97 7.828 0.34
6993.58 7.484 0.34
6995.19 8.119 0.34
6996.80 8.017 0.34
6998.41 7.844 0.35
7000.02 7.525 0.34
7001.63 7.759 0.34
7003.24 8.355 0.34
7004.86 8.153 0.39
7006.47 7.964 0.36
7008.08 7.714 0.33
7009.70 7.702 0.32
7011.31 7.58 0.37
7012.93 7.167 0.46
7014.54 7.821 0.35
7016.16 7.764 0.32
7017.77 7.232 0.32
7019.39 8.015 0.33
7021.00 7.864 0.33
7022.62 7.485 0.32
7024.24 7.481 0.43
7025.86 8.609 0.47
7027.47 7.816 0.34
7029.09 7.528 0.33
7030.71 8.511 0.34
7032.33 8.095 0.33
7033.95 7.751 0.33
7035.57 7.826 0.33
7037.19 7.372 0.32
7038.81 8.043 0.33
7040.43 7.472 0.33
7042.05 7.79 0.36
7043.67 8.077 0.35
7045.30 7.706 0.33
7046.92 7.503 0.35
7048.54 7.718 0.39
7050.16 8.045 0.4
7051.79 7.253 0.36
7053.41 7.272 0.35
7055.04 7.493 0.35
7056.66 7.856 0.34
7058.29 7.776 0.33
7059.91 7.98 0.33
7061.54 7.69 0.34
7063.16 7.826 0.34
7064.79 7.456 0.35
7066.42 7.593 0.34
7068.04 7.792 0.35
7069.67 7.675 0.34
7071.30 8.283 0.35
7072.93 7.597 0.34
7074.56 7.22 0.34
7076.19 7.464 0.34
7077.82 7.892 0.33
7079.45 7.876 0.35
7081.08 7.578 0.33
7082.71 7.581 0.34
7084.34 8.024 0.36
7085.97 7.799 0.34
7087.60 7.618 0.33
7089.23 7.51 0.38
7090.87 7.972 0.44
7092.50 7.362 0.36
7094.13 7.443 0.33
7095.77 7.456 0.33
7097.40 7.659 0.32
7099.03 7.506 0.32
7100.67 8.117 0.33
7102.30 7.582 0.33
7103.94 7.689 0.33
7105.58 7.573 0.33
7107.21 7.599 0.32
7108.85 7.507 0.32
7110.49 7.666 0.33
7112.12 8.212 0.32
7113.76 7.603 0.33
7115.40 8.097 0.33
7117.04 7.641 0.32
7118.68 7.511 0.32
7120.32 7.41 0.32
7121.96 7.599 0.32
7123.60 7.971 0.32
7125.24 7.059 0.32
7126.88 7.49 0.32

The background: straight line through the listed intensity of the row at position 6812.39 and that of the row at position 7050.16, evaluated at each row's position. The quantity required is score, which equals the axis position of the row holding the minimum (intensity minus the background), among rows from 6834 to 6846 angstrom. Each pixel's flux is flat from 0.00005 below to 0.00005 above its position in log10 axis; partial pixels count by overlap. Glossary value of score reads 6835.96 angstrom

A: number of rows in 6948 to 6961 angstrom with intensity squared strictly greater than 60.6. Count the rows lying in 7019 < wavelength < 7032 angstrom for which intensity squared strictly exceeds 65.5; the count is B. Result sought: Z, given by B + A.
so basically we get 6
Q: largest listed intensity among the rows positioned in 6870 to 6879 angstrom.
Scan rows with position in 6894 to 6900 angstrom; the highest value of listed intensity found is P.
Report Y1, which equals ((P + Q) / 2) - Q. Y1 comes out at -0.20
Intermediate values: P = 8.385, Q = 8.794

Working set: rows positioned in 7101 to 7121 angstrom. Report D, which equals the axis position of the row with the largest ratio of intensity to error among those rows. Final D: 7112.12 angstrom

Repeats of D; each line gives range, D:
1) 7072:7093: 7077.82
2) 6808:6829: 6812.39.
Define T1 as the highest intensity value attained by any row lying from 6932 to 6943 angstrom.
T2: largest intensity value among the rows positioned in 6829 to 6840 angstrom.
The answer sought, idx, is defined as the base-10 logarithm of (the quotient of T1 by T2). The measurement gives 0.019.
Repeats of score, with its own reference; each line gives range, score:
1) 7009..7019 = 7012.93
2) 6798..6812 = 6807.68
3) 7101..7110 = 7108.85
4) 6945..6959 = 6950.23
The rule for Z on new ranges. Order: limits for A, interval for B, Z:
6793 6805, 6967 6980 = 9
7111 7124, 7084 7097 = 3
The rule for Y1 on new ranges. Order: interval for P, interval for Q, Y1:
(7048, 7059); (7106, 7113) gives -0.08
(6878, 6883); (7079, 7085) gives 0.25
